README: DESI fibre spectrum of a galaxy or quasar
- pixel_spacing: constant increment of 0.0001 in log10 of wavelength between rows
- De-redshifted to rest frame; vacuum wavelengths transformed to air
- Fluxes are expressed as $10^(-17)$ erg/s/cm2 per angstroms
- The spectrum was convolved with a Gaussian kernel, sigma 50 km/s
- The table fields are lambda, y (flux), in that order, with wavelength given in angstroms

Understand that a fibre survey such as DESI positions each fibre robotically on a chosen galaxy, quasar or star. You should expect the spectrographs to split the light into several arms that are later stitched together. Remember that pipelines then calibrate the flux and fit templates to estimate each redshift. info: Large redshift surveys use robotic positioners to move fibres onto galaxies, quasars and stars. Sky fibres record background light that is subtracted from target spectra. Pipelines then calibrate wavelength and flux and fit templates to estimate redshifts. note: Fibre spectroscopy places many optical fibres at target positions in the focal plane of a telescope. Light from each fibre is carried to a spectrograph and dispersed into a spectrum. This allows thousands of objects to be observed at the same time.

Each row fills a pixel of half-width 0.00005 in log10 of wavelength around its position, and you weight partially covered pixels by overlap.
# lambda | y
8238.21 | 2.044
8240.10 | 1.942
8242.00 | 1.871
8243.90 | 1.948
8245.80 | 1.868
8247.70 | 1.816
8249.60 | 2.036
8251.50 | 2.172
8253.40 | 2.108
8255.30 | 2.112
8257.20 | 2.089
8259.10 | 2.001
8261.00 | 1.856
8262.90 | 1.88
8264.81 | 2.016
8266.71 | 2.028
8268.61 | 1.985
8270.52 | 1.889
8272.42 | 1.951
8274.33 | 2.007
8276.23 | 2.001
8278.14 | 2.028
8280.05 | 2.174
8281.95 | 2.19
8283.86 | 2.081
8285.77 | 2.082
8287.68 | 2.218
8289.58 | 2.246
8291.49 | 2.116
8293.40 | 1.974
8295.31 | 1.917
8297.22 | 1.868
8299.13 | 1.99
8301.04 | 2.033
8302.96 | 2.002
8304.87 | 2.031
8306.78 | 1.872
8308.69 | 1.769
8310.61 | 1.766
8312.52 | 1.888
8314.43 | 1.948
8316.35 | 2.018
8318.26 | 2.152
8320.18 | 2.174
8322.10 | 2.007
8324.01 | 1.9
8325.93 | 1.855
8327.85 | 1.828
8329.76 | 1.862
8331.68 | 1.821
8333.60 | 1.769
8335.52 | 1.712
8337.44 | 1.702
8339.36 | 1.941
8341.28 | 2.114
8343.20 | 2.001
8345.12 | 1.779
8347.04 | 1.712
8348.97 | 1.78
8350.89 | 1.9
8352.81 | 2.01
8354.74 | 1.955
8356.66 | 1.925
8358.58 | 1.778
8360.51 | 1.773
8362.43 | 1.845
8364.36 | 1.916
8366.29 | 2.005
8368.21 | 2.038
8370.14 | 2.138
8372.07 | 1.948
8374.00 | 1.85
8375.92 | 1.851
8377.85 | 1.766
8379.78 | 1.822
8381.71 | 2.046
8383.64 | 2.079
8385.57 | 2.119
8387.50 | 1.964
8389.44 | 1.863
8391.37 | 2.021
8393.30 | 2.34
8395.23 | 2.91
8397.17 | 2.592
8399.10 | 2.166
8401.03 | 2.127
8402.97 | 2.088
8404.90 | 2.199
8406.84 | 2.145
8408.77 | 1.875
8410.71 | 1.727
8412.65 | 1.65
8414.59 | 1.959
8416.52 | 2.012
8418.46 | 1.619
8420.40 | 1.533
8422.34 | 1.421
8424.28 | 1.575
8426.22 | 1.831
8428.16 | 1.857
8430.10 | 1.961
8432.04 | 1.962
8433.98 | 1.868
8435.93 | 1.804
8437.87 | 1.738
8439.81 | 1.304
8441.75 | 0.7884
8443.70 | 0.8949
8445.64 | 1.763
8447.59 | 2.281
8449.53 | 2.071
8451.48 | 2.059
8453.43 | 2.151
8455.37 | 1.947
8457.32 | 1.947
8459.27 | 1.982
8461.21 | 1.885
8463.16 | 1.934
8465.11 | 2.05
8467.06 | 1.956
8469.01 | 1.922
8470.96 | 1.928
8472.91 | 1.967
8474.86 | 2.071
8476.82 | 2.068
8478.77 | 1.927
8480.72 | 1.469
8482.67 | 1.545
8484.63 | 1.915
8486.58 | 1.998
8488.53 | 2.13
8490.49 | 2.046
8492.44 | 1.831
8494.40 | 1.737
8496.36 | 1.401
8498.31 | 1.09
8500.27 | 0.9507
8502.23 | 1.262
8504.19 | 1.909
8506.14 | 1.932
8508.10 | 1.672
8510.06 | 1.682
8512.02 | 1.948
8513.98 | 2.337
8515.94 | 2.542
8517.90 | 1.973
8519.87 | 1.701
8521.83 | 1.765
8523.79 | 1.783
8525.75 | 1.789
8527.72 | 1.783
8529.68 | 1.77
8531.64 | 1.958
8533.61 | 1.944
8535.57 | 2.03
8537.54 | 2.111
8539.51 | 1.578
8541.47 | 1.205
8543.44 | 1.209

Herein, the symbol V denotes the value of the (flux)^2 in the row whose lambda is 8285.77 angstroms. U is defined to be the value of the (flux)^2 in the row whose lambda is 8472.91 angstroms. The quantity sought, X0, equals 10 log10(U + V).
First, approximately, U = 3.9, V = 4.3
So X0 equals 9.1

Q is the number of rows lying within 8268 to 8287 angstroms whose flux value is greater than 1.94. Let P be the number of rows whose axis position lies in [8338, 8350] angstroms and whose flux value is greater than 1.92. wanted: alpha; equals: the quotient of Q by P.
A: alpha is 3.0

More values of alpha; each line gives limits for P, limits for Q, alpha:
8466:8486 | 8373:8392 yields 0.7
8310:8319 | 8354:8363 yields 0.3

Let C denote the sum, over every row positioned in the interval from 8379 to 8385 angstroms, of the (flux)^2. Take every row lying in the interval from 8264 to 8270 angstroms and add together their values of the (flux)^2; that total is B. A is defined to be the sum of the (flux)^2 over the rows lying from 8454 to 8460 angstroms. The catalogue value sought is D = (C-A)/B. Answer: 0.03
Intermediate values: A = 11.5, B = 12.1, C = 11.8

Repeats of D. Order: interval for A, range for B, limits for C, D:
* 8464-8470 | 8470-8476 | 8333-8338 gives -0.23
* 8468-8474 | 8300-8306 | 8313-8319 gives 0.10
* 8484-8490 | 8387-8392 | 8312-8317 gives -0.07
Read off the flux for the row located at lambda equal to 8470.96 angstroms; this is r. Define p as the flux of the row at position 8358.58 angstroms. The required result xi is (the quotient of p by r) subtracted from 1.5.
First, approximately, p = 1.778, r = 1.928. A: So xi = 0.58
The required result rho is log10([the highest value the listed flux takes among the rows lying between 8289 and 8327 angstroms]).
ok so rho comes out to 0.35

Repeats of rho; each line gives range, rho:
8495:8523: 0.41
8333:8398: 0.46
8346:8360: 0.30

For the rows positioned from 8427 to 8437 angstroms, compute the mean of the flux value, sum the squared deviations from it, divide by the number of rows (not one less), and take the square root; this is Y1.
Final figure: 0.06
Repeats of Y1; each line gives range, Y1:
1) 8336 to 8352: 0.14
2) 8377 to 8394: 0.16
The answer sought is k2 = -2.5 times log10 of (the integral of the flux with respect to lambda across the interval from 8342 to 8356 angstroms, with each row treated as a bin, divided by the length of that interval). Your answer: -0.69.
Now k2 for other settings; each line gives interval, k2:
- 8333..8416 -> -0.74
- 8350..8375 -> -0.71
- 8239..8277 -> -0.74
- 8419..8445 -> -0.50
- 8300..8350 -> -0.70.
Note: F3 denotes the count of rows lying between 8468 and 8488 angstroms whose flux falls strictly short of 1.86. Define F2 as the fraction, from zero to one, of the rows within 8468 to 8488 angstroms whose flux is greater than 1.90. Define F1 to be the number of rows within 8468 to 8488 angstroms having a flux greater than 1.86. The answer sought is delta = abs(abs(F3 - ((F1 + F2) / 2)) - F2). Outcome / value 1.6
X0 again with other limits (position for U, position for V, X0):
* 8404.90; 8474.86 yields 9.6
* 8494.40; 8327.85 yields 8.0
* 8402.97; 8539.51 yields 8.4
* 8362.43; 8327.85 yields 8.3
